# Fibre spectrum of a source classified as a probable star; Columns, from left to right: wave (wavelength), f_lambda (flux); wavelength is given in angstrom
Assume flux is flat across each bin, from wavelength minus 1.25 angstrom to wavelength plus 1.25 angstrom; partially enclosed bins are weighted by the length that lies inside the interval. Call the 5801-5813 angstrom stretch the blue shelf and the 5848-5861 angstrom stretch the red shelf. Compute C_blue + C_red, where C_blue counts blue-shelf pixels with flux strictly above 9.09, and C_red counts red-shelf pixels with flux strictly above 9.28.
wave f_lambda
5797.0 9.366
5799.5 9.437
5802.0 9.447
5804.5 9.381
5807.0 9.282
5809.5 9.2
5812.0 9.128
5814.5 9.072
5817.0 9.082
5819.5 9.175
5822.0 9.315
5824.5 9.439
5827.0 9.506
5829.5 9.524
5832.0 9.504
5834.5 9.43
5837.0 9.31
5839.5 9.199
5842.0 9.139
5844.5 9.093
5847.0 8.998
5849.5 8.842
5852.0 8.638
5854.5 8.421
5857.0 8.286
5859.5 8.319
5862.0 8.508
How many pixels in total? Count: 5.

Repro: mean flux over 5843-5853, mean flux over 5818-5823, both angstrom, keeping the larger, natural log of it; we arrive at 2.22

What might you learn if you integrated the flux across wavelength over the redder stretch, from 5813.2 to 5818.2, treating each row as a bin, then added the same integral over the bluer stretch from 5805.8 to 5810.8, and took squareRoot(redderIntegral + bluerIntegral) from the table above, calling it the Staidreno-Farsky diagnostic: 9.57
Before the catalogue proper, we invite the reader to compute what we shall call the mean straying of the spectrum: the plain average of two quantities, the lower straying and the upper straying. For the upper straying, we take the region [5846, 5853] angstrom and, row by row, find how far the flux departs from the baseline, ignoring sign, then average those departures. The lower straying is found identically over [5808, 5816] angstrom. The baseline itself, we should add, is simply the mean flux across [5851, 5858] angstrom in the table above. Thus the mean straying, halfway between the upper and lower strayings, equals 0.53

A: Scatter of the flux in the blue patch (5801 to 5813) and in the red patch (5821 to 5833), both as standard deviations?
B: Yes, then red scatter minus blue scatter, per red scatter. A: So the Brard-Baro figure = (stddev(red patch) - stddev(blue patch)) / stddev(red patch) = -0.51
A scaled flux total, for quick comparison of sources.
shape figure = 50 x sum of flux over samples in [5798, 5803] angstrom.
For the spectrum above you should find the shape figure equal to 944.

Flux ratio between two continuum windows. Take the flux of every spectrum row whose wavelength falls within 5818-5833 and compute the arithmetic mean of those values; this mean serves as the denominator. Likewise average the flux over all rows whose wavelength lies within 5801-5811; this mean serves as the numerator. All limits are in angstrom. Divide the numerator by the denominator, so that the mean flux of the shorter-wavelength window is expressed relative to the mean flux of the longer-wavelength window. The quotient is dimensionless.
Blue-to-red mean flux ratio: 0.99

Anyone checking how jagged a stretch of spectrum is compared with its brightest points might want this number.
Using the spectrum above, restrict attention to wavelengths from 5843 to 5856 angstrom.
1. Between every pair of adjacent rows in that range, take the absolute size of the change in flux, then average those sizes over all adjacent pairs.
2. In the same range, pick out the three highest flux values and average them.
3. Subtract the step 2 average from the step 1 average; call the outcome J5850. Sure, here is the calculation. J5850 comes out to -8.81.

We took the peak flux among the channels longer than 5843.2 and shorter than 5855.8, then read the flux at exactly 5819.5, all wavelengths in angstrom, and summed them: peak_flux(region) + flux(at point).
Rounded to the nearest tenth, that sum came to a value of 18.3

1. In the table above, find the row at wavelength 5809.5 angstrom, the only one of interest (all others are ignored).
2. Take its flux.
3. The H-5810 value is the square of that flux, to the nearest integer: 85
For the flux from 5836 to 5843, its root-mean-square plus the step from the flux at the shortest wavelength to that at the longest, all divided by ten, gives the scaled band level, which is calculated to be 0.90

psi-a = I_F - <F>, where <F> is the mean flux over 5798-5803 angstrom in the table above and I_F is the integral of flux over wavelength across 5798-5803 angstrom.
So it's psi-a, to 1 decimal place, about 37.8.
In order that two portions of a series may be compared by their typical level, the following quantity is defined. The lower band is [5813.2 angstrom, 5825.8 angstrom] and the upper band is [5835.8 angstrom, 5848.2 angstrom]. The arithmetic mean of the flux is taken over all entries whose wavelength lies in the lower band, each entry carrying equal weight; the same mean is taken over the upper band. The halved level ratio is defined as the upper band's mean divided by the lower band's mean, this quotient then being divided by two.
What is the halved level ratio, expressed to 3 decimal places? 0.496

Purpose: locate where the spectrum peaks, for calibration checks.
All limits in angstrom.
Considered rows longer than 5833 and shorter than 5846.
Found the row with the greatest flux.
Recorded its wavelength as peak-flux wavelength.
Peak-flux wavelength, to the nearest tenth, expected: 5834.5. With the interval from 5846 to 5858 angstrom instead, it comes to 5847.0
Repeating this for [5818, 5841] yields 5829.5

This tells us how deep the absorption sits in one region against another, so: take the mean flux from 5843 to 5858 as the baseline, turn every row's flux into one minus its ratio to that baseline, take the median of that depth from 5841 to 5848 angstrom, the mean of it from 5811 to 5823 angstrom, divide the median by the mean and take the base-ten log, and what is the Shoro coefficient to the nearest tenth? -0.1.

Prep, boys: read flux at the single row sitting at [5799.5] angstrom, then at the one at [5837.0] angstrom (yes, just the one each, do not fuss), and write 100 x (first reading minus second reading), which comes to 13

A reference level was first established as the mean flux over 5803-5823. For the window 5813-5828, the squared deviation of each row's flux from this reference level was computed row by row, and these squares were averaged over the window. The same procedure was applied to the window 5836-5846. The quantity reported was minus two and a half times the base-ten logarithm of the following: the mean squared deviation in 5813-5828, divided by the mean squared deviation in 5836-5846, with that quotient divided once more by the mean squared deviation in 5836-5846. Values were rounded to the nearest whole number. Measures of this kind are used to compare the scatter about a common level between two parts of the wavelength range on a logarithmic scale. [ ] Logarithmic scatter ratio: -7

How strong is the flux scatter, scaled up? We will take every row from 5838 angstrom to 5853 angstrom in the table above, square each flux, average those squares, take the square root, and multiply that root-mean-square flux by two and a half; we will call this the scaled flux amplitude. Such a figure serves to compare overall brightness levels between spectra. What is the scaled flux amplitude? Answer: 22.5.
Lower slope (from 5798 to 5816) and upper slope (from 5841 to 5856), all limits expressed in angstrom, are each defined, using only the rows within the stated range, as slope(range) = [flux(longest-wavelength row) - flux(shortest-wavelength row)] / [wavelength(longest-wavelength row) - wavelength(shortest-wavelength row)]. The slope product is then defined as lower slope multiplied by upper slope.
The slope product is 0.0014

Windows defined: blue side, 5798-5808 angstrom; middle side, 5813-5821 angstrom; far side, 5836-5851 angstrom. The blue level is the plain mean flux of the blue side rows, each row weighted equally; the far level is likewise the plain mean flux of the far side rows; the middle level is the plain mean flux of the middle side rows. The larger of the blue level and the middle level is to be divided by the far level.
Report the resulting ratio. 1.03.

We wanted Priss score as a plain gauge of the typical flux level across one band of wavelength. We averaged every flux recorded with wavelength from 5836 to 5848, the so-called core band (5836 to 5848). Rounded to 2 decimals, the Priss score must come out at 9.15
